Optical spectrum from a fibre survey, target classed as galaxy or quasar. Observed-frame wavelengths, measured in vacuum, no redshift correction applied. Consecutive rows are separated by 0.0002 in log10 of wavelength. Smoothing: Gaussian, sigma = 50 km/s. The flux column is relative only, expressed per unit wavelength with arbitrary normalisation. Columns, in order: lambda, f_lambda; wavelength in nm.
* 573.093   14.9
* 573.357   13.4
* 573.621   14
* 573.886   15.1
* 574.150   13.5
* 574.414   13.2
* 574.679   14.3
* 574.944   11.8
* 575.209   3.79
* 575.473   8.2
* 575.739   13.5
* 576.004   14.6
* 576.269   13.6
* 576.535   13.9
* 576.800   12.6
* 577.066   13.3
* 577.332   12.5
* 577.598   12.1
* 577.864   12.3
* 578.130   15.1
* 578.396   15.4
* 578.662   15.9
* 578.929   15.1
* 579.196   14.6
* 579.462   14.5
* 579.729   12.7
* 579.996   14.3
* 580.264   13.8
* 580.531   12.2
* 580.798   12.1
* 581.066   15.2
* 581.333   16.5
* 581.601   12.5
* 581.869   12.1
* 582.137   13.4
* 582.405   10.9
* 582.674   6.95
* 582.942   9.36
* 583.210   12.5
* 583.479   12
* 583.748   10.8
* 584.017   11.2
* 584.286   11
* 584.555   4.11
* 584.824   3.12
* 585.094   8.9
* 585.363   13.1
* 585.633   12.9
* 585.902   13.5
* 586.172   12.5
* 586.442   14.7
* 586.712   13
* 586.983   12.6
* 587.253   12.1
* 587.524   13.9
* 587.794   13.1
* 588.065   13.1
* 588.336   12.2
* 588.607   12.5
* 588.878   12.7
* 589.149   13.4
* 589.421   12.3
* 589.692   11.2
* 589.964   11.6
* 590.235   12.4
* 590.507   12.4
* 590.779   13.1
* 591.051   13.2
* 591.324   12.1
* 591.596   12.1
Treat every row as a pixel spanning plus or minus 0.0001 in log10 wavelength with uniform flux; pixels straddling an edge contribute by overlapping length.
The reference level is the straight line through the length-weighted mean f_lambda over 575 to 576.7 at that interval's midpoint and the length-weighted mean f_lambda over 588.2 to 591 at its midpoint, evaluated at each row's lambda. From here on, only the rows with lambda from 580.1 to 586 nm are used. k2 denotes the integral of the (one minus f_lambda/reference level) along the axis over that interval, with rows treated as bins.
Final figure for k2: 0.3 nm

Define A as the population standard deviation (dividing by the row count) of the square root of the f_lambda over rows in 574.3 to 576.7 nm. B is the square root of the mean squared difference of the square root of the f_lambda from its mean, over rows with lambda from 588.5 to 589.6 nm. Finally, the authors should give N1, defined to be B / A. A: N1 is 0.1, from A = 0.58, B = 0.06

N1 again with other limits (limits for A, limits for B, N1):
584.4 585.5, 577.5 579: 0.3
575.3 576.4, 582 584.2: 0.8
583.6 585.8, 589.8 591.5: 0.1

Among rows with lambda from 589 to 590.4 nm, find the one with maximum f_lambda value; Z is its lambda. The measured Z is 589.149 nm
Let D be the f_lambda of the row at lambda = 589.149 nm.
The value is 13.4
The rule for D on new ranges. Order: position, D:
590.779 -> 13.1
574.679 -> 14.3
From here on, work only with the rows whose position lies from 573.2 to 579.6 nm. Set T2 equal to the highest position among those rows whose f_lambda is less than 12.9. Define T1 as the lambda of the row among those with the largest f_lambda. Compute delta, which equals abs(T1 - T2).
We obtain 0.80 nm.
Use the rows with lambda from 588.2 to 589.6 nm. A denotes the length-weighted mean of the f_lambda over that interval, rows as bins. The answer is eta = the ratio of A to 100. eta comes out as 0.126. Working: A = 12.58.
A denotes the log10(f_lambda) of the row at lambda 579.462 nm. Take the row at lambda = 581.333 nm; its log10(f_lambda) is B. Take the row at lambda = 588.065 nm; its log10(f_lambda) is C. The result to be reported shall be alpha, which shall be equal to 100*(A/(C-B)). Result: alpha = -1159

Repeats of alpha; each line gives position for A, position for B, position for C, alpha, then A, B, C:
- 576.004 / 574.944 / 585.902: 1992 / 1.16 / 1.07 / 1.13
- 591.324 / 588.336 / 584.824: -183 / 1.08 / 1.09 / 0.49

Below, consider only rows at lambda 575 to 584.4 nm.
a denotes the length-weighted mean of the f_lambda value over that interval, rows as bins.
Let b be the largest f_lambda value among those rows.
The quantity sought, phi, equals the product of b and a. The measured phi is 208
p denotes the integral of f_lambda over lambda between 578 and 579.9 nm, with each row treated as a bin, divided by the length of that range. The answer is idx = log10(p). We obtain 1.17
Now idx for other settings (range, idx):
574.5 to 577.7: 1.08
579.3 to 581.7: 1.14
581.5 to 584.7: 1.02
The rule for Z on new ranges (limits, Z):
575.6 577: 576.004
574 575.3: 574.679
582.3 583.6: 583.210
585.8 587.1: 586.442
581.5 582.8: 582.137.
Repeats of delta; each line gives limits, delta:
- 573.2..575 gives 1.06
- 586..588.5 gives 1.89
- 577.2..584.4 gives 2.95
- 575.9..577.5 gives 1.33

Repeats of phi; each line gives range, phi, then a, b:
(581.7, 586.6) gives 158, 10.7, 14.7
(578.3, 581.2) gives 225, 14.1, 15.9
